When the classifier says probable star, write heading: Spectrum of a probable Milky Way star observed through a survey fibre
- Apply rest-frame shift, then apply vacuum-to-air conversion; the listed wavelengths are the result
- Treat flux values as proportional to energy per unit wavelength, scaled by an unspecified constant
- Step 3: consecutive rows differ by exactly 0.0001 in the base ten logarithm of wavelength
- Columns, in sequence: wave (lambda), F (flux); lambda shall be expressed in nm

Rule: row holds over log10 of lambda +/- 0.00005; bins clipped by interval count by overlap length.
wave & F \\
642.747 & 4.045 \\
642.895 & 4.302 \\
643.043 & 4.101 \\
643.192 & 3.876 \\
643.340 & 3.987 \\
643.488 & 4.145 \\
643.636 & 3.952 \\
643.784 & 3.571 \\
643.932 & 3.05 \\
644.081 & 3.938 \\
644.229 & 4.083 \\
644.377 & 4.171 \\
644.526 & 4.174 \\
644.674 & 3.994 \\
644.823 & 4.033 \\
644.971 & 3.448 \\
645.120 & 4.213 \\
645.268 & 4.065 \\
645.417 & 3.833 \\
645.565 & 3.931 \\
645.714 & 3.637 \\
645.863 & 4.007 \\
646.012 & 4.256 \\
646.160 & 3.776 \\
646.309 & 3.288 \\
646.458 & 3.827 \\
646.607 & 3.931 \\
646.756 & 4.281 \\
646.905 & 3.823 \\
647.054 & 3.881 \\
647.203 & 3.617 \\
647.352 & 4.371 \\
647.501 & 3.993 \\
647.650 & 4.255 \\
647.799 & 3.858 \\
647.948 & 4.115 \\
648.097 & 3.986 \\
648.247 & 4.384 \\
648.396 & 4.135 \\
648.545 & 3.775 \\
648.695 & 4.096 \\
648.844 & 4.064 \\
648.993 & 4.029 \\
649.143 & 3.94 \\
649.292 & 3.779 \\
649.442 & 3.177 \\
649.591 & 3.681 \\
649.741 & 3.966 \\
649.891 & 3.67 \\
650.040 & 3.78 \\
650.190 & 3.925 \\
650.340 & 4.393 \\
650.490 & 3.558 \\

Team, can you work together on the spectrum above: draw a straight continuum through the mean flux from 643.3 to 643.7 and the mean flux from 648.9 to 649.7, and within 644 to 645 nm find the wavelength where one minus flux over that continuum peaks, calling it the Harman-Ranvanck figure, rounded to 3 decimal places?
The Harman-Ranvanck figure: 644.971 nm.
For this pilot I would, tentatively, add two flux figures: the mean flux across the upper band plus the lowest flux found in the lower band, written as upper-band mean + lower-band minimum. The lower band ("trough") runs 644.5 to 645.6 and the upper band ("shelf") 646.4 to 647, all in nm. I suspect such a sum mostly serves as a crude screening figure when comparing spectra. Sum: 7.41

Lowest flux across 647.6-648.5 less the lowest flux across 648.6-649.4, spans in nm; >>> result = 0.1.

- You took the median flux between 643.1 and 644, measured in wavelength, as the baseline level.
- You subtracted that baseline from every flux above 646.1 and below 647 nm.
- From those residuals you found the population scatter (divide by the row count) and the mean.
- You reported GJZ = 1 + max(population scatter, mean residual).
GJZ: 1.292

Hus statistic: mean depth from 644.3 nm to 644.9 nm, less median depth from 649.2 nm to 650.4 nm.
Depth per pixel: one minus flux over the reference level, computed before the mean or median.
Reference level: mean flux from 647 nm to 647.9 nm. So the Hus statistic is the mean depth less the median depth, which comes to -0.08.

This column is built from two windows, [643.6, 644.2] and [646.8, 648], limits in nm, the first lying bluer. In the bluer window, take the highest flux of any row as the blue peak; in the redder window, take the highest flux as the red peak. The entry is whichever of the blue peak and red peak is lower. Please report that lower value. 3.95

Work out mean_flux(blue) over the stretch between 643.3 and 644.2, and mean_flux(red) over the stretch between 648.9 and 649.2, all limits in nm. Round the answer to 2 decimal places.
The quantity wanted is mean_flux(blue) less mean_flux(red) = -0.21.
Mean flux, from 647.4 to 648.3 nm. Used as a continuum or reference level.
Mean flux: 4.10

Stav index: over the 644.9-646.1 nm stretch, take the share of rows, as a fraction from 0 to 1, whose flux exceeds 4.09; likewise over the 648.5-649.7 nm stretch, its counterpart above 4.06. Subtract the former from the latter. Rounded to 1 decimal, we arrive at 0.0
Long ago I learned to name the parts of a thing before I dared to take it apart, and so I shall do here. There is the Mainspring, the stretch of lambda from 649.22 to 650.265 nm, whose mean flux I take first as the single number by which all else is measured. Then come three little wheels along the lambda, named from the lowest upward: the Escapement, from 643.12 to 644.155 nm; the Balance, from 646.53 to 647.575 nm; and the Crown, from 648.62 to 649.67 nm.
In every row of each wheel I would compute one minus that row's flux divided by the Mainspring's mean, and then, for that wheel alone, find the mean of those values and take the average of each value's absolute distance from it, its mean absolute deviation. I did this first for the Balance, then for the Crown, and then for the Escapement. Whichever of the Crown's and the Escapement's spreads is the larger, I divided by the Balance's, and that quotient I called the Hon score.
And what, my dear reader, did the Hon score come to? 1.39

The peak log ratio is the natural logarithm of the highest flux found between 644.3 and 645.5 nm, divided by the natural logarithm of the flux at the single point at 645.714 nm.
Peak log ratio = 1.11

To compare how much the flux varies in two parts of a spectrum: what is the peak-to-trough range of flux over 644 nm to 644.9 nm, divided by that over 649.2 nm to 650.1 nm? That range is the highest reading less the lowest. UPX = 0.30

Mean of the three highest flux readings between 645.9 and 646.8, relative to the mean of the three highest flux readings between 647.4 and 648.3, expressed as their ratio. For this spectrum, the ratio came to 0.98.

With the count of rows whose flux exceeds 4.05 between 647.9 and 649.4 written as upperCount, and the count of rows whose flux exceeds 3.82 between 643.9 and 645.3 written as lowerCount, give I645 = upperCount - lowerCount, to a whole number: -3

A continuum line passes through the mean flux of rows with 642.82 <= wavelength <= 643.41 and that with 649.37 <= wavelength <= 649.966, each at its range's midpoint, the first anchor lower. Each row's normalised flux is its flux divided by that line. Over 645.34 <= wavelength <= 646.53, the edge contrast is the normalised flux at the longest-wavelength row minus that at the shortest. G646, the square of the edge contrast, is 0.000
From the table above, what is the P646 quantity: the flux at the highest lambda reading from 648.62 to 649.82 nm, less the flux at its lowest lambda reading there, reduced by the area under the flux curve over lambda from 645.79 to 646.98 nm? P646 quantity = -4.77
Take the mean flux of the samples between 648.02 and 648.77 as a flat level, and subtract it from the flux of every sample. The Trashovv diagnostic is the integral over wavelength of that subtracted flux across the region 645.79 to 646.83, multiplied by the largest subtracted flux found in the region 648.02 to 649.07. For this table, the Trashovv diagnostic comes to -0.05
